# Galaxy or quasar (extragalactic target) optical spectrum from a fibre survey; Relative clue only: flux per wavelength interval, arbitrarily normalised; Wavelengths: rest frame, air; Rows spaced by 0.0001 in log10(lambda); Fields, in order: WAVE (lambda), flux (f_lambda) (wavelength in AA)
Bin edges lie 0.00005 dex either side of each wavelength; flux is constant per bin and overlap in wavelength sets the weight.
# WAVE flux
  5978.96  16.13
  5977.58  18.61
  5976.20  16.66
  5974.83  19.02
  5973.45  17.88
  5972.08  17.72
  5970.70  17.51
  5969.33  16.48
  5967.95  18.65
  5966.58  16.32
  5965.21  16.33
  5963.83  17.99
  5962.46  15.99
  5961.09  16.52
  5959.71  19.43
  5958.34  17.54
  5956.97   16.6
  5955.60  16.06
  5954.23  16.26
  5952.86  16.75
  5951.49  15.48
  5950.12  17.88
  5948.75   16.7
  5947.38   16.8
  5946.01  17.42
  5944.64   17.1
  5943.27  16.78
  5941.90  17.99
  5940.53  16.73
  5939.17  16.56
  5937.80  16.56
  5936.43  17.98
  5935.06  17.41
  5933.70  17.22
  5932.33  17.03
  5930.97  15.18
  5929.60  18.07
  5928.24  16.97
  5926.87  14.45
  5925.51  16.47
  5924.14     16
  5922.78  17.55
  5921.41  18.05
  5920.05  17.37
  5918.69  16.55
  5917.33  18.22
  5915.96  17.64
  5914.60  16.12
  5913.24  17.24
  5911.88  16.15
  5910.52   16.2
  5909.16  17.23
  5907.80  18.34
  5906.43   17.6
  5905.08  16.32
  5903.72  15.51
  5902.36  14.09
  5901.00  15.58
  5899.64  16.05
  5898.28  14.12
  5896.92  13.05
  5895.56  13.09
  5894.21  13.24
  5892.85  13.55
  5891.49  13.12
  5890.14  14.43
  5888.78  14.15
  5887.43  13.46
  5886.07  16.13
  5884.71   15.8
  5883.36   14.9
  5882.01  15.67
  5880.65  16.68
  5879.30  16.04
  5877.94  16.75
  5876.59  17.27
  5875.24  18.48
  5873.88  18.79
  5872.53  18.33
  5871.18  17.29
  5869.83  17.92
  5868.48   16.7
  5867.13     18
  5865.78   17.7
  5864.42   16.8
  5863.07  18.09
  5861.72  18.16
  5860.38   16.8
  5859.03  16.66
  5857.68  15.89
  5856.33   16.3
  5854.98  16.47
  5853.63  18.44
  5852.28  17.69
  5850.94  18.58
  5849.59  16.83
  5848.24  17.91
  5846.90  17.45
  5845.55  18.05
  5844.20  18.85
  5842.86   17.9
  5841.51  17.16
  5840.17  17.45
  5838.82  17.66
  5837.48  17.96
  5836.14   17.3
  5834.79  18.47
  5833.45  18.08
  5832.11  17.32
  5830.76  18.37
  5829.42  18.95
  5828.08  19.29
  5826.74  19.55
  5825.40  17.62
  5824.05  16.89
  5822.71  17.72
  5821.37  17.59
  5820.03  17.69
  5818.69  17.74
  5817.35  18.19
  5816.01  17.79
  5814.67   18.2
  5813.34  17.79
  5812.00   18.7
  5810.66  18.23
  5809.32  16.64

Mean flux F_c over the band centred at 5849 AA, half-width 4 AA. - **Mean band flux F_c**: 17.8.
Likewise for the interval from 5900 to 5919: 16.6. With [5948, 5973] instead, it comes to 17.0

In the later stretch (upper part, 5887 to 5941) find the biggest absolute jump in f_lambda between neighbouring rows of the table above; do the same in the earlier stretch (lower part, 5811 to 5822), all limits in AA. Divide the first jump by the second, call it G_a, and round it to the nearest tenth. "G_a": 3.2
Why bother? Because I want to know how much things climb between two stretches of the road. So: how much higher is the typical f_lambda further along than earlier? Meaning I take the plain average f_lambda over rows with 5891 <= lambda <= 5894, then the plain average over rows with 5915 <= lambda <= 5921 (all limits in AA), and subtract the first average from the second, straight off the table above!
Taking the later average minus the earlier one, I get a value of 4.1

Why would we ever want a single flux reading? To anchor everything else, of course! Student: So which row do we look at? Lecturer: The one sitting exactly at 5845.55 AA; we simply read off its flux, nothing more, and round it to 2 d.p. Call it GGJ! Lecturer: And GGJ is 18.05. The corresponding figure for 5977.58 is 18.61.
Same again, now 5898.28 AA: 14.12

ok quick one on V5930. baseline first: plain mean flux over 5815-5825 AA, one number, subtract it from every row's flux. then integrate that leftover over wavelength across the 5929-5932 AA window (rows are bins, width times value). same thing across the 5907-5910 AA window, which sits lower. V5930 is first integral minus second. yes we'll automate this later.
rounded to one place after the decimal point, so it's -3.2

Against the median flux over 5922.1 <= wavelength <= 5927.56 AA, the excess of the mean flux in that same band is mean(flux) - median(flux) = -0.12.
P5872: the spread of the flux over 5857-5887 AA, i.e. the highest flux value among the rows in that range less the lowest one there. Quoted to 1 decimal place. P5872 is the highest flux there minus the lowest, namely 3.9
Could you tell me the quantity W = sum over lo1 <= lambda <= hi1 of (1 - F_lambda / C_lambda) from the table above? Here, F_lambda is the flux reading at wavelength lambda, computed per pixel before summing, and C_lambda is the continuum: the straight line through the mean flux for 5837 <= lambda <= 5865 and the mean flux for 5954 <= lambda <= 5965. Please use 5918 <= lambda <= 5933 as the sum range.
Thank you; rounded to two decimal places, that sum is 0.31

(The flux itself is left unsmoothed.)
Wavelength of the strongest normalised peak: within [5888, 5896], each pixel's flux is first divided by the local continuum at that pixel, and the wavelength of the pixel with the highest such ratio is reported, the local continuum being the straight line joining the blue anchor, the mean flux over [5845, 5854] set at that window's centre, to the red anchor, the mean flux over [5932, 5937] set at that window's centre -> 5890.14 AA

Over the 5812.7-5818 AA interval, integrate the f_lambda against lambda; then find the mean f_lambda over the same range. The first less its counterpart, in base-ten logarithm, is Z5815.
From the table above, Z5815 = 1.89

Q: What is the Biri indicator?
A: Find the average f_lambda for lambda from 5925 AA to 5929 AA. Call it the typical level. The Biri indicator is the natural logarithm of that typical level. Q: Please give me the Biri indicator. 2.77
